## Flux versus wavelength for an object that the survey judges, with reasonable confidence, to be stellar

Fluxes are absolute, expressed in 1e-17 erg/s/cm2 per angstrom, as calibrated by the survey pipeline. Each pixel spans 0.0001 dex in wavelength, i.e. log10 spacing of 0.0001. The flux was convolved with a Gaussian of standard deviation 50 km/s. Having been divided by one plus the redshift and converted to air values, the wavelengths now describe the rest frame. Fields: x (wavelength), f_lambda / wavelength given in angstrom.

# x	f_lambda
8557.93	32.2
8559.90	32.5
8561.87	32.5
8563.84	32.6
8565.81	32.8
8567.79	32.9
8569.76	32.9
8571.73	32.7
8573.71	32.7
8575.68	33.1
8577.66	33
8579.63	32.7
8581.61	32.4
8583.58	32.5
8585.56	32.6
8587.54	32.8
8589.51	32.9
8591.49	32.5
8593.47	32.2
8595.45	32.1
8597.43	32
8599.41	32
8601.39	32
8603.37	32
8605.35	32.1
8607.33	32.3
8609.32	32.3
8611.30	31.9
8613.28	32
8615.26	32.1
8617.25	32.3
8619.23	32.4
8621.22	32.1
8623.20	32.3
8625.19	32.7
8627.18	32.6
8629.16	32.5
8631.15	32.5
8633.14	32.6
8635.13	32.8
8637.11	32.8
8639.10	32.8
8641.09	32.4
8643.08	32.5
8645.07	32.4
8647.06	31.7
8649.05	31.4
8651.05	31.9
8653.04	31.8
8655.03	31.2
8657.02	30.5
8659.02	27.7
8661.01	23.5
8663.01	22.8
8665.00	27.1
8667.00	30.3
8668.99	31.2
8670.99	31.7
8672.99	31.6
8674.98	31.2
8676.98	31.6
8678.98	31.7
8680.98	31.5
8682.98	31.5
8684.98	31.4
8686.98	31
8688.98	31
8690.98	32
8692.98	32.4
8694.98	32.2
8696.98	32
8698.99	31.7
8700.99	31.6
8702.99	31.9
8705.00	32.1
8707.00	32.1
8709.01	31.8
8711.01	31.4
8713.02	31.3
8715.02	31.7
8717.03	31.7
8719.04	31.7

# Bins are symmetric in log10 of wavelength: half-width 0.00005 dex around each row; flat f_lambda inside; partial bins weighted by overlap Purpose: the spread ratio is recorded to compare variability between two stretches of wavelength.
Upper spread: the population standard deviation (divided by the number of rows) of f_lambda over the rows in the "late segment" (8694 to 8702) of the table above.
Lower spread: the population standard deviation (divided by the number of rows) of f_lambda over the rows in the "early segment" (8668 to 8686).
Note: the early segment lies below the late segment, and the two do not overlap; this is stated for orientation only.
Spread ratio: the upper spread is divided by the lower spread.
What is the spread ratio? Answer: 1.3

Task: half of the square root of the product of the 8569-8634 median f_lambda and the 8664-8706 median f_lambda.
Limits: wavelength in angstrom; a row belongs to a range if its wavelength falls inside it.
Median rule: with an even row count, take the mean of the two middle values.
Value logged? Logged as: 16.00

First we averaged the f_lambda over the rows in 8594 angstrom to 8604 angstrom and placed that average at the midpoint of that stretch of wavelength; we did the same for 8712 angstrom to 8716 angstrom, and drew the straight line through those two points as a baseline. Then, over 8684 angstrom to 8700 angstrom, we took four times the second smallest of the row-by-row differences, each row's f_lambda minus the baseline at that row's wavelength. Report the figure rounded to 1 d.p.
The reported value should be -2.5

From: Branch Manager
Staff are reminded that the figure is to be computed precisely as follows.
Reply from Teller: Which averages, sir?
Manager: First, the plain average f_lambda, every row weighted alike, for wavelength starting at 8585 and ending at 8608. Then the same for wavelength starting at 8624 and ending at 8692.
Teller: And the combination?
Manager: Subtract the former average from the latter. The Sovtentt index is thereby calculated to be -1.2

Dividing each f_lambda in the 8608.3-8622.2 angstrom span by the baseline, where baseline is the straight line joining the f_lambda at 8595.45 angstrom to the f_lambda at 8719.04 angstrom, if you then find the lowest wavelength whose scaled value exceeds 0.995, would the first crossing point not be 8609.32 angstrom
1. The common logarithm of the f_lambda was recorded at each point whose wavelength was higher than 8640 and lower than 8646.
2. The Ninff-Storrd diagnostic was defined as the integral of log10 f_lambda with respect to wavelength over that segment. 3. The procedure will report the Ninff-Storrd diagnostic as 9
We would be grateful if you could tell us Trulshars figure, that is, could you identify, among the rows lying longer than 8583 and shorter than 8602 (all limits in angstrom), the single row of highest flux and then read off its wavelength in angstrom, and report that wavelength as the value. 8589.51 angstrom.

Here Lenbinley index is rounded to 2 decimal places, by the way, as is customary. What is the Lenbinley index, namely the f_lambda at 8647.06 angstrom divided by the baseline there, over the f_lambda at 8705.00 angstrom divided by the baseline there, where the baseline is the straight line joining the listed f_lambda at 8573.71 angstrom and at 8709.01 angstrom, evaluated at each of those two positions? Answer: 0.98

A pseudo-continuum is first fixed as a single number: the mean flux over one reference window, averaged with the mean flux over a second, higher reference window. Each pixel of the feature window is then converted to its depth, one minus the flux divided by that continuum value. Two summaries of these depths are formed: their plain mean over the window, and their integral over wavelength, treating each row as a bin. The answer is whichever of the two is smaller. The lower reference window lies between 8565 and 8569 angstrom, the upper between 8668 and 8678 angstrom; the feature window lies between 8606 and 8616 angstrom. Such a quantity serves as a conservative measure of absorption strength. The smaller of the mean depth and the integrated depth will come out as 0.00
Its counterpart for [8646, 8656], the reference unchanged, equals 0.02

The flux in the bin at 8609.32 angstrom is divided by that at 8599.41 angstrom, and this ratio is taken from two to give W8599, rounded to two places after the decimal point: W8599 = 0.99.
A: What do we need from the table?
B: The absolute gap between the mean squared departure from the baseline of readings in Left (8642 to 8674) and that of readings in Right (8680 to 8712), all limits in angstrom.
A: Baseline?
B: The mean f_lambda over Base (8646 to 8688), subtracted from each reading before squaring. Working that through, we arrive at 6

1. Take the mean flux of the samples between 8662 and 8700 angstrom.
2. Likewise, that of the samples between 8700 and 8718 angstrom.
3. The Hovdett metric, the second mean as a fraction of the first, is 1.03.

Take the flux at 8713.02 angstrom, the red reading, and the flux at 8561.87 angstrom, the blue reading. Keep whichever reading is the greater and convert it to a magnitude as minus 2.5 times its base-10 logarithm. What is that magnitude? -3.78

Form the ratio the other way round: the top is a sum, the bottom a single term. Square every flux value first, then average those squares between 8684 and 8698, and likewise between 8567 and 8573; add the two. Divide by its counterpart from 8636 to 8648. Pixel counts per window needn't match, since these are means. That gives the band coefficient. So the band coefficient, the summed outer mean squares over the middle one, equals 1.98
